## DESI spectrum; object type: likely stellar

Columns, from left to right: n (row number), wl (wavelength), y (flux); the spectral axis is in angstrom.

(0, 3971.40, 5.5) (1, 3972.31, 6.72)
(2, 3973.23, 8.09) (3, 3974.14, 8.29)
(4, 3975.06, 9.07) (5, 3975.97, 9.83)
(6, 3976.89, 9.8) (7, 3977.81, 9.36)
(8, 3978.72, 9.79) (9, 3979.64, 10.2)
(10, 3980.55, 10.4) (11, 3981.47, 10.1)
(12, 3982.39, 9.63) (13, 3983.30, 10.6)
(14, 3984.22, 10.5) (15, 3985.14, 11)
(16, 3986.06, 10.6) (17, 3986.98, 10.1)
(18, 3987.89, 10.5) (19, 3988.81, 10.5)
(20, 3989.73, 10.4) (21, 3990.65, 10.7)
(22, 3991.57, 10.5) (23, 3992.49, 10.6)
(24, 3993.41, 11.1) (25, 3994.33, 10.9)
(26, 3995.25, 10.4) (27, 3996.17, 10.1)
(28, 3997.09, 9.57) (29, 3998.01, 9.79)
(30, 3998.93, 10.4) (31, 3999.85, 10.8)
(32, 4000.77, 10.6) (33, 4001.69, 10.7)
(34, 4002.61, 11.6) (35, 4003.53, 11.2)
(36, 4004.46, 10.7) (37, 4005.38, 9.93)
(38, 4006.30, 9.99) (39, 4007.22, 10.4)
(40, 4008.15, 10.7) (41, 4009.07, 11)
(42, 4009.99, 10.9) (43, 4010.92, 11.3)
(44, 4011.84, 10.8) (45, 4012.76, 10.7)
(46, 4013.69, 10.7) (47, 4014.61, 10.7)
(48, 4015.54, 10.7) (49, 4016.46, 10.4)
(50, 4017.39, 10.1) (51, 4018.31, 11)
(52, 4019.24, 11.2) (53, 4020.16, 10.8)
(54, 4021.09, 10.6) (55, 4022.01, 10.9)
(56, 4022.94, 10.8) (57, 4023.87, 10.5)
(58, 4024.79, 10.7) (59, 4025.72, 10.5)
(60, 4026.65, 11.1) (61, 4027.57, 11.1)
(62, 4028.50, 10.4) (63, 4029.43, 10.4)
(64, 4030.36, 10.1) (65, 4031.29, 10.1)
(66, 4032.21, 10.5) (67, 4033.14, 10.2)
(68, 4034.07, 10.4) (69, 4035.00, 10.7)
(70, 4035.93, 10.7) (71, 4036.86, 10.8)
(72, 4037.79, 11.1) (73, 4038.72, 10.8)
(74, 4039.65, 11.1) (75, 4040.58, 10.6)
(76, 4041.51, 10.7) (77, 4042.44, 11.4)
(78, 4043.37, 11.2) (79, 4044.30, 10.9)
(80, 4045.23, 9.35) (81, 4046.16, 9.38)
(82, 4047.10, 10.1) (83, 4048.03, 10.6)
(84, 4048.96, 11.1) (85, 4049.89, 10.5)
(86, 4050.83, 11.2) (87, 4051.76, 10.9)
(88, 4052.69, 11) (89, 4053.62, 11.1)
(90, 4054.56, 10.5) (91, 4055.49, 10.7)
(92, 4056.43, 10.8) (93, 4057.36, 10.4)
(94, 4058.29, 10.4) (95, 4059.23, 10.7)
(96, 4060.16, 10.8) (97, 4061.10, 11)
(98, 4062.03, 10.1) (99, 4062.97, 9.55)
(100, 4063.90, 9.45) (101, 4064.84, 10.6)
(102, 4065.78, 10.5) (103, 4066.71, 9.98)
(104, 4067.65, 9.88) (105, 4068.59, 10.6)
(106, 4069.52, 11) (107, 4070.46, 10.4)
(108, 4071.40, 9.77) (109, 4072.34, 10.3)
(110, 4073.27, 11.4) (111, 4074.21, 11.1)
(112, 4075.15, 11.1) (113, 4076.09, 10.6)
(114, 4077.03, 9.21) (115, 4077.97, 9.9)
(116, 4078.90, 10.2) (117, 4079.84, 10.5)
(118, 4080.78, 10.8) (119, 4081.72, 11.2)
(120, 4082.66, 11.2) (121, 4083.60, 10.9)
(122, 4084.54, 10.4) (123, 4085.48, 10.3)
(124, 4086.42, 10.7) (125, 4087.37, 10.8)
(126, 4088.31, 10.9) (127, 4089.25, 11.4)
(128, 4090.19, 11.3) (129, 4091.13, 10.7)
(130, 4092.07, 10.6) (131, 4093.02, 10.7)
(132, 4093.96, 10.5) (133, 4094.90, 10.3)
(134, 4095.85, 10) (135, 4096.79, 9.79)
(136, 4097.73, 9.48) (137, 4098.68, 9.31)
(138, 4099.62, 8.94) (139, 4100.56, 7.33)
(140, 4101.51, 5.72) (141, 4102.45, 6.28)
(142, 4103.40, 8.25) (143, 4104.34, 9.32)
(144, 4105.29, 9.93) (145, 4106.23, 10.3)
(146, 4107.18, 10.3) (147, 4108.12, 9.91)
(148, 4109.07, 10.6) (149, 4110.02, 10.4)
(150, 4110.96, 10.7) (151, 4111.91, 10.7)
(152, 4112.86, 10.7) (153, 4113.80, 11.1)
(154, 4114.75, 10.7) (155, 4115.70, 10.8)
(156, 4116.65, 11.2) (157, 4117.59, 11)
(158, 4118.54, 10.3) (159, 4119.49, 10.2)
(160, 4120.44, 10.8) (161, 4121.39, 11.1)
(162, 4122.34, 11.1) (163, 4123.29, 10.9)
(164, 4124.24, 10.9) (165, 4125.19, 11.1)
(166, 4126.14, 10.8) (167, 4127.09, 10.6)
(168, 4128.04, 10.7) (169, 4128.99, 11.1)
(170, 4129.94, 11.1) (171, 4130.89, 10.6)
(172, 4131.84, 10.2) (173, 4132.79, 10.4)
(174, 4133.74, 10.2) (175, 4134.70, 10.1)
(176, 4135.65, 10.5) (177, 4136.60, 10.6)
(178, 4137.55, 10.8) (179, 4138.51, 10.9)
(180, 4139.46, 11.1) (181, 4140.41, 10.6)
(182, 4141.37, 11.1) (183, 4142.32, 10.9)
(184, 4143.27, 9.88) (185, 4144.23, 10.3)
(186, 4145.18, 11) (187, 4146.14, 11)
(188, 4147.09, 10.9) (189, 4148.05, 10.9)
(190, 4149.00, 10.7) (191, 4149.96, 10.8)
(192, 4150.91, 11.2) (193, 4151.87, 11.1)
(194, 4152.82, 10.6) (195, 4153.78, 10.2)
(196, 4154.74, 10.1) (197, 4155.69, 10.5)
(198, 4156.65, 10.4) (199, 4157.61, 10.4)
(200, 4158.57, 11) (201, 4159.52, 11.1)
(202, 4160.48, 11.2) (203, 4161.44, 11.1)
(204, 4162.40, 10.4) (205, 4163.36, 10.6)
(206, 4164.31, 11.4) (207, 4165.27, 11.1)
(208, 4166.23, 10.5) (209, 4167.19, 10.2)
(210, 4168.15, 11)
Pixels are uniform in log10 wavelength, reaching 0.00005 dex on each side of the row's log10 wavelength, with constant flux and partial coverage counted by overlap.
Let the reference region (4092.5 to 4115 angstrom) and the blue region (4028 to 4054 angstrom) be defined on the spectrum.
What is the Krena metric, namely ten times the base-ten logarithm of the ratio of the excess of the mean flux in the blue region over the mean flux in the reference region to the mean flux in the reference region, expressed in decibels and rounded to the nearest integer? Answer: -10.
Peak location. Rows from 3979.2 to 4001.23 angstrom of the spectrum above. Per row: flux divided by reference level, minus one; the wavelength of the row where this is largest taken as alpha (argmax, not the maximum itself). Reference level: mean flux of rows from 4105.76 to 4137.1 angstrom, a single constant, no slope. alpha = 3993.41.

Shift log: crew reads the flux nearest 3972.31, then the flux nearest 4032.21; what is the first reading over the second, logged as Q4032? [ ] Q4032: 0.64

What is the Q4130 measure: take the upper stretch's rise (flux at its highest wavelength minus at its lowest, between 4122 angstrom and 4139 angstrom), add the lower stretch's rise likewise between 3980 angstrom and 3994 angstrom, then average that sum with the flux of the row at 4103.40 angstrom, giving 4.4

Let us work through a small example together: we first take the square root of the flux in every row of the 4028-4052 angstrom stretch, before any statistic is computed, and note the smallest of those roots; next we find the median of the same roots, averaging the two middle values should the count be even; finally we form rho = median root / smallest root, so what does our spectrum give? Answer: 1.07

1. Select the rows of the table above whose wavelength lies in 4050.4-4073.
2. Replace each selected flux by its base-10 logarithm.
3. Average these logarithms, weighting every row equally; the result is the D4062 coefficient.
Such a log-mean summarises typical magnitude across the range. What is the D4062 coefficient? 1.02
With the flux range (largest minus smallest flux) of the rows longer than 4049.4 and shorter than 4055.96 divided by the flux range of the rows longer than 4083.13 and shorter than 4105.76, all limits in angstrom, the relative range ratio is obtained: 0.1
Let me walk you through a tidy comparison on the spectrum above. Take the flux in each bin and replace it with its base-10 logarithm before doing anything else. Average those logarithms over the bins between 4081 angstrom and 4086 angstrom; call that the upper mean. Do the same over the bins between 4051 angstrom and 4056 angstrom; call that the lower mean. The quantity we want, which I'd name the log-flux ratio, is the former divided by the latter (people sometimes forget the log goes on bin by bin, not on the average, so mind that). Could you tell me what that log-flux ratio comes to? 1.00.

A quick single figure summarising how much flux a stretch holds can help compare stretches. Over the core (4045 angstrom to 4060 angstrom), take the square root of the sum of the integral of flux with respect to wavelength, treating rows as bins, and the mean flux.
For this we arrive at 13.0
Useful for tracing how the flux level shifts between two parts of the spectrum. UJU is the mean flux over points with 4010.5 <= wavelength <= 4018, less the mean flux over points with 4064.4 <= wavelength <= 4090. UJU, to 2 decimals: 0.10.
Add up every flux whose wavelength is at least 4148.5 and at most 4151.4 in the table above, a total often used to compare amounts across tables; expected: 33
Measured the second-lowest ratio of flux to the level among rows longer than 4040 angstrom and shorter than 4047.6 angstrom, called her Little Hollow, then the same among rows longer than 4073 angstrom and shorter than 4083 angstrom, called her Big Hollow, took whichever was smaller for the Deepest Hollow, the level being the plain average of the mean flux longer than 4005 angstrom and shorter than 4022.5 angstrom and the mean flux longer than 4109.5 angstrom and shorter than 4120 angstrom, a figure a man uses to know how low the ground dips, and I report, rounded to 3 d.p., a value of 0.877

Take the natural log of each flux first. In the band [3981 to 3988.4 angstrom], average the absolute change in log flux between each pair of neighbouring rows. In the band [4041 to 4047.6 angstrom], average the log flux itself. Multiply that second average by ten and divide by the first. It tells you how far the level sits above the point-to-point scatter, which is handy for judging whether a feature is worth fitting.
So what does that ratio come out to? 506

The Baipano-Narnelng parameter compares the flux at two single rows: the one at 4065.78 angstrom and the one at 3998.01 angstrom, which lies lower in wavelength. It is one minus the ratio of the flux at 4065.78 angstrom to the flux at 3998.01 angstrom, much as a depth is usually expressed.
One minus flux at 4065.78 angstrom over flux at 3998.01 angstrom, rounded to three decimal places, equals -0.073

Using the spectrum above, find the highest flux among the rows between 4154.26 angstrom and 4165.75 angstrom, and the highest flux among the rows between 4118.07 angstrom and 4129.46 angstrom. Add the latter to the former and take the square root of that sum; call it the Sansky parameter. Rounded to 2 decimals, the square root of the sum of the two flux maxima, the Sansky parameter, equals 4.74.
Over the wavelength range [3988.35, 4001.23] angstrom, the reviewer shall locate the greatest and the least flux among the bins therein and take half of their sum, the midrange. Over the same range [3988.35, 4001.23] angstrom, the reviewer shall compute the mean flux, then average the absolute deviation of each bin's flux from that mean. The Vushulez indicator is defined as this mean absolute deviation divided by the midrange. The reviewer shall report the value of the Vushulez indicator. 0.0286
